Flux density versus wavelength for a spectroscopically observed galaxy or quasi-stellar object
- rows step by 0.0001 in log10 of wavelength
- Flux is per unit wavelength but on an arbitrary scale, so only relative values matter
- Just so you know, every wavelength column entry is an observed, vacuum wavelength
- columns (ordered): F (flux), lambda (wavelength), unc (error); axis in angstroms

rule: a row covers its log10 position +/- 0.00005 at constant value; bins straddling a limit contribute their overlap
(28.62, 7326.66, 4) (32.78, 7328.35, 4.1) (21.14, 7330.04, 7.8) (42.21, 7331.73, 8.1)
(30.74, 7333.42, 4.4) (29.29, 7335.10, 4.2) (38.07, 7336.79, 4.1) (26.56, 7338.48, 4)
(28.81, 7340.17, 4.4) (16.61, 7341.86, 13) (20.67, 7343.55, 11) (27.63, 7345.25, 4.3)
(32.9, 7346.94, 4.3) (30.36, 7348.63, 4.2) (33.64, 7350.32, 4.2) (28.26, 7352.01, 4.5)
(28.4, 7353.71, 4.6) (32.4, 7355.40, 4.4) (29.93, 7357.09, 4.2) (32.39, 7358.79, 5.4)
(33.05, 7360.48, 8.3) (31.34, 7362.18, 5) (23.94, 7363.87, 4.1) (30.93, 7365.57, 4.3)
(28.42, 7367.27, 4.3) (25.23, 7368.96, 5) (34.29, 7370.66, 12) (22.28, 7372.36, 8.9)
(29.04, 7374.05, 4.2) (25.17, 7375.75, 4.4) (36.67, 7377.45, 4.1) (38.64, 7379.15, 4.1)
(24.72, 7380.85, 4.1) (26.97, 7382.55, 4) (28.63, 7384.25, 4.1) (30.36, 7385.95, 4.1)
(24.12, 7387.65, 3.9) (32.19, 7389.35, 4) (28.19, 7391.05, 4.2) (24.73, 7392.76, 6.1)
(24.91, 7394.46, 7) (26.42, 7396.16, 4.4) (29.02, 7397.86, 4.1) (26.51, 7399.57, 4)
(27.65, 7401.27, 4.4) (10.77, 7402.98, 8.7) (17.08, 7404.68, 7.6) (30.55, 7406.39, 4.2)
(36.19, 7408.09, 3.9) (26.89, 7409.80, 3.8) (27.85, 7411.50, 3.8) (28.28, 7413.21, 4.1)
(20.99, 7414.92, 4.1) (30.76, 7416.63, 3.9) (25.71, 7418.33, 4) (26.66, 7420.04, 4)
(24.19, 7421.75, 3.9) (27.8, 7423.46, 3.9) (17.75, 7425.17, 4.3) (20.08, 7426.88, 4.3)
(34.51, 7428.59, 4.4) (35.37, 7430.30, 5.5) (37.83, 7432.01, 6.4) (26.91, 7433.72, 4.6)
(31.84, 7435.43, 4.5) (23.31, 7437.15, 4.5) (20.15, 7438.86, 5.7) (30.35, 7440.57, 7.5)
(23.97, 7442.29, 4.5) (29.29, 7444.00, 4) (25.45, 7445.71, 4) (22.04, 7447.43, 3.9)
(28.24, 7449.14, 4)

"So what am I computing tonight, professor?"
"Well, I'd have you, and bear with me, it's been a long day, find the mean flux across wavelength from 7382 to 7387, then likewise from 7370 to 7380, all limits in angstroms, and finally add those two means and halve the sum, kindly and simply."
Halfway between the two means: 29.8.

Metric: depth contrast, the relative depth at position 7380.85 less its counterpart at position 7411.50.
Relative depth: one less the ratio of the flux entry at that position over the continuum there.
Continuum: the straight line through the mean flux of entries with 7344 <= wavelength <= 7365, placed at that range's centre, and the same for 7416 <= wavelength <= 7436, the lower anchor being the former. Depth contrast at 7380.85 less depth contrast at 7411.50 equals 0.13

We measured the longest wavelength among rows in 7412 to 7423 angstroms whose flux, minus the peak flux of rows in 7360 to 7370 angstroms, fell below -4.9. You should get 7421.75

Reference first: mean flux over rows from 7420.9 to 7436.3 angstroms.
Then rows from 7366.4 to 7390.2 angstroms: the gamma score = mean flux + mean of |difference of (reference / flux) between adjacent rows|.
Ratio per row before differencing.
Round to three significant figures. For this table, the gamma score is 29.3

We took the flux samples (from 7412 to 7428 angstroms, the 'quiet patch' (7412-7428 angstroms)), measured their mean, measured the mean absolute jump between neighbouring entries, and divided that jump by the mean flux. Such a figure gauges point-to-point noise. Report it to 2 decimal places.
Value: 0.21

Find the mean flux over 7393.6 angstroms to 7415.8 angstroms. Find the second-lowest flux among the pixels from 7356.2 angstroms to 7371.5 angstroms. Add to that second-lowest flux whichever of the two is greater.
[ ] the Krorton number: 50.9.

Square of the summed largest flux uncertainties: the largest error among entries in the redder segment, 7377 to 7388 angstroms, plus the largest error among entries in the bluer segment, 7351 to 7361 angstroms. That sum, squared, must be 154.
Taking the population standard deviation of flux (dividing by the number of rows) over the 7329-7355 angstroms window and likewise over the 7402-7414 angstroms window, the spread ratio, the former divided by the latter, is 0.79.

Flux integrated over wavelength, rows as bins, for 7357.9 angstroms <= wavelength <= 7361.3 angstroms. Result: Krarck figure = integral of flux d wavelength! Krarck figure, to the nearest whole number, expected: 111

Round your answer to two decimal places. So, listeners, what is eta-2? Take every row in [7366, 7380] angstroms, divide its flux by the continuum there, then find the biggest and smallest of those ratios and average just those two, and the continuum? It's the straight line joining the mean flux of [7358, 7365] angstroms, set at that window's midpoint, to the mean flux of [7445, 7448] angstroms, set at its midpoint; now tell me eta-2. 1.05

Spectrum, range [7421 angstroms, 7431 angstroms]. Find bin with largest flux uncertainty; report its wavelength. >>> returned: 7430.30 angstroms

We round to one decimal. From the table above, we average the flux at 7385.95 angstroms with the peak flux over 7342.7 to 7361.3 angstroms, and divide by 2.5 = 12.8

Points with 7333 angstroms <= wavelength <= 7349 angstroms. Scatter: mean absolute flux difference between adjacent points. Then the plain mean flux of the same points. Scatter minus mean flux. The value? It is -22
